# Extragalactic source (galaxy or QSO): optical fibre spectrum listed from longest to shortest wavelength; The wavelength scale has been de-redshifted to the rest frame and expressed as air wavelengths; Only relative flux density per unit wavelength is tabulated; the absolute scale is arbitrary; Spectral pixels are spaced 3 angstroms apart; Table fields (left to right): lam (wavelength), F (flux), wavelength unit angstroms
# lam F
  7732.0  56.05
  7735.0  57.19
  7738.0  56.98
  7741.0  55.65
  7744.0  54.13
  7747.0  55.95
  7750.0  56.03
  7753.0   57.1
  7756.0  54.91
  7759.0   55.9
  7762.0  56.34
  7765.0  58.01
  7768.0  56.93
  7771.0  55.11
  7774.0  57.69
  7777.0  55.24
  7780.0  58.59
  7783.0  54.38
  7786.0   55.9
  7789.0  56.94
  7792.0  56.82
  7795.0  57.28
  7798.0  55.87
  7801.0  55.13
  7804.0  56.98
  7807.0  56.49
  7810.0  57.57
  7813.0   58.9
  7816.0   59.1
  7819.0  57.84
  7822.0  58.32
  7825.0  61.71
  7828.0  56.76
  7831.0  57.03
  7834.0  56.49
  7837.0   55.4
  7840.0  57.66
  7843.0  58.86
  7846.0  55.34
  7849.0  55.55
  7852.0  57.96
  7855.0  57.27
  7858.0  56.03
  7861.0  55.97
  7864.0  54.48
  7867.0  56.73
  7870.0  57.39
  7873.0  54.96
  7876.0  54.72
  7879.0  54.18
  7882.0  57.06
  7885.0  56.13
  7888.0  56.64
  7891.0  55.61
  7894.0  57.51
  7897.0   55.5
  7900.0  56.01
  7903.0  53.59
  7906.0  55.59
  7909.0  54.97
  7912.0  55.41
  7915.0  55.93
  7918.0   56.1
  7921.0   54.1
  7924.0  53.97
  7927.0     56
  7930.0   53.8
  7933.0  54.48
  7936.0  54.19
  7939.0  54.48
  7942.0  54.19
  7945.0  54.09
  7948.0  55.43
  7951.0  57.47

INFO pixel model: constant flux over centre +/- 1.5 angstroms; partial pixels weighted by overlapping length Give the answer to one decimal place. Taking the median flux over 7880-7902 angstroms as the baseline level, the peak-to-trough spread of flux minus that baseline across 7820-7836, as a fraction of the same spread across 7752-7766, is 1.7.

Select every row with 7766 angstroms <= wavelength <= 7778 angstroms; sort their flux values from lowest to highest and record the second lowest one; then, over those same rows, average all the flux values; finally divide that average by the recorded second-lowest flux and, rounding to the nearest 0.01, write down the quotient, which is 1.02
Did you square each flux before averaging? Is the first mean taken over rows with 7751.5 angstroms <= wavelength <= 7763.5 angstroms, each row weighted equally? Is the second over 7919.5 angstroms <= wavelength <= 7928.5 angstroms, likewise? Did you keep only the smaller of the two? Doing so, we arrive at 2992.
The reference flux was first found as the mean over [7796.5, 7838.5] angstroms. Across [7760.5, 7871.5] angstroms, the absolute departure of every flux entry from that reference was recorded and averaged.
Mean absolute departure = 1.2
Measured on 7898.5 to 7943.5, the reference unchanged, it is 2.5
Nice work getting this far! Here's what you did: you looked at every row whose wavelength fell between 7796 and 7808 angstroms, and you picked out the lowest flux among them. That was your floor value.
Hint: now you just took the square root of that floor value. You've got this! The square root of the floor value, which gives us 7.425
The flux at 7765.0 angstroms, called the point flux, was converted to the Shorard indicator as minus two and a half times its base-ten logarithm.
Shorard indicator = -4.41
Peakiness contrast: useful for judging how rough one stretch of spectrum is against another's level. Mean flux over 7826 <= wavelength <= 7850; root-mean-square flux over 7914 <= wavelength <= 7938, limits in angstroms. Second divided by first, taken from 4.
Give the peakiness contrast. 3.03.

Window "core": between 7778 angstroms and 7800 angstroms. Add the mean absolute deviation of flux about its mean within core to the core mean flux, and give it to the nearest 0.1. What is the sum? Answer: 57.5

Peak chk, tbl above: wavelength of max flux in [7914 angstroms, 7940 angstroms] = 7918.0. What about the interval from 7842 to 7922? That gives 7843.0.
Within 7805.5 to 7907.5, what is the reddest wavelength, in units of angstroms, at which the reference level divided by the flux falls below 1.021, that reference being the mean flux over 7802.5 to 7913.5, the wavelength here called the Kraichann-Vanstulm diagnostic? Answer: 7906.0 angstroms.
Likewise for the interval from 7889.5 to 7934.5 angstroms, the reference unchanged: 7927.0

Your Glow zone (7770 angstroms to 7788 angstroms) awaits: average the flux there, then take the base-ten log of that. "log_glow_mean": 1.75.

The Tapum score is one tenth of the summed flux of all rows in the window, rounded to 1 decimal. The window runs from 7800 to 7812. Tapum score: 22.6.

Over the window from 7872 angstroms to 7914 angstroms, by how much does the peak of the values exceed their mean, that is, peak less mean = 1.9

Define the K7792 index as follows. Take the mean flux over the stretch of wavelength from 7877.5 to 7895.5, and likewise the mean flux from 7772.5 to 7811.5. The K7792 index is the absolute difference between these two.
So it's 0.34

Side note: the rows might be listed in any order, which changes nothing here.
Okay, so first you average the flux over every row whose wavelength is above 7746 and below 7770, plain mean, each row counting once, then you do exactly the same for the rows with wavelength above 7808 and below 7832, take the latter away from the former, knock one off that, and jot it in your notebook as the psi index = -3.0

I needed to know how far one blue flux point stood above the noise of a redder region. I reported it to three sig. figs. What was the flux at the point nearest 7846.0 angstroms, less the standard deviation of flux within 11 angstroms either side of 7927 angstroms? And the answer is 54.4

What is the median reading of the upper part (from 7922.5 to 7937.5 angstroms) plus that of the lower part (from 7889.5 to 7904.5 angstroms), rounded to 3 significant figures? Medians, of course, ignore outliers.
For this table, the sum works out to 110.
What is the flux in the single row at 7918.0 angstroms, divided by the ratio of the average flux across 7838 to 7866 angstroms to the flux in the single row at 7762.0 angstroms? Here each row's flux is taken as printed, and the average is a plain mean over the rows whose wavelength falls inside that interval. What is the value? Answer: 55.9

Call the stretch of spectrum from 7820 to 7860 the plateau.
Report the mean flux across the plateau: 57.3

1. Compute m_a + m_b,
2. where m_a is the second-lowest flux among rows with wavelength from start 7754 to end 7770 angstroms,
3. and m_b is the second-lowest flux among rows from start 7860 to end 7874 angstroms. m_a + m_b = 111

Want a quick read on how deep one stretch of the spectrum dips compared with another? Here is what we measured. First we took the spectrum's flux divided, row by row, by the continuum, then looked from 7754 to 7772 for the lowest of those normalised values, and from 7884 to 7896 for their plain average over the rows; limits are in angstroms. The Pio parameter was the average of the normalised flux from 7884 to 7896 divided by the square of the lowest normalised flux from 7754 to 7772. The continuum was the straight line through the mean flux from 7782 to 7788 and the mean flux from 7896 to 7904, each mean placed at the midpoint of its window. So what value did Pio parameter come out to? 1.04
